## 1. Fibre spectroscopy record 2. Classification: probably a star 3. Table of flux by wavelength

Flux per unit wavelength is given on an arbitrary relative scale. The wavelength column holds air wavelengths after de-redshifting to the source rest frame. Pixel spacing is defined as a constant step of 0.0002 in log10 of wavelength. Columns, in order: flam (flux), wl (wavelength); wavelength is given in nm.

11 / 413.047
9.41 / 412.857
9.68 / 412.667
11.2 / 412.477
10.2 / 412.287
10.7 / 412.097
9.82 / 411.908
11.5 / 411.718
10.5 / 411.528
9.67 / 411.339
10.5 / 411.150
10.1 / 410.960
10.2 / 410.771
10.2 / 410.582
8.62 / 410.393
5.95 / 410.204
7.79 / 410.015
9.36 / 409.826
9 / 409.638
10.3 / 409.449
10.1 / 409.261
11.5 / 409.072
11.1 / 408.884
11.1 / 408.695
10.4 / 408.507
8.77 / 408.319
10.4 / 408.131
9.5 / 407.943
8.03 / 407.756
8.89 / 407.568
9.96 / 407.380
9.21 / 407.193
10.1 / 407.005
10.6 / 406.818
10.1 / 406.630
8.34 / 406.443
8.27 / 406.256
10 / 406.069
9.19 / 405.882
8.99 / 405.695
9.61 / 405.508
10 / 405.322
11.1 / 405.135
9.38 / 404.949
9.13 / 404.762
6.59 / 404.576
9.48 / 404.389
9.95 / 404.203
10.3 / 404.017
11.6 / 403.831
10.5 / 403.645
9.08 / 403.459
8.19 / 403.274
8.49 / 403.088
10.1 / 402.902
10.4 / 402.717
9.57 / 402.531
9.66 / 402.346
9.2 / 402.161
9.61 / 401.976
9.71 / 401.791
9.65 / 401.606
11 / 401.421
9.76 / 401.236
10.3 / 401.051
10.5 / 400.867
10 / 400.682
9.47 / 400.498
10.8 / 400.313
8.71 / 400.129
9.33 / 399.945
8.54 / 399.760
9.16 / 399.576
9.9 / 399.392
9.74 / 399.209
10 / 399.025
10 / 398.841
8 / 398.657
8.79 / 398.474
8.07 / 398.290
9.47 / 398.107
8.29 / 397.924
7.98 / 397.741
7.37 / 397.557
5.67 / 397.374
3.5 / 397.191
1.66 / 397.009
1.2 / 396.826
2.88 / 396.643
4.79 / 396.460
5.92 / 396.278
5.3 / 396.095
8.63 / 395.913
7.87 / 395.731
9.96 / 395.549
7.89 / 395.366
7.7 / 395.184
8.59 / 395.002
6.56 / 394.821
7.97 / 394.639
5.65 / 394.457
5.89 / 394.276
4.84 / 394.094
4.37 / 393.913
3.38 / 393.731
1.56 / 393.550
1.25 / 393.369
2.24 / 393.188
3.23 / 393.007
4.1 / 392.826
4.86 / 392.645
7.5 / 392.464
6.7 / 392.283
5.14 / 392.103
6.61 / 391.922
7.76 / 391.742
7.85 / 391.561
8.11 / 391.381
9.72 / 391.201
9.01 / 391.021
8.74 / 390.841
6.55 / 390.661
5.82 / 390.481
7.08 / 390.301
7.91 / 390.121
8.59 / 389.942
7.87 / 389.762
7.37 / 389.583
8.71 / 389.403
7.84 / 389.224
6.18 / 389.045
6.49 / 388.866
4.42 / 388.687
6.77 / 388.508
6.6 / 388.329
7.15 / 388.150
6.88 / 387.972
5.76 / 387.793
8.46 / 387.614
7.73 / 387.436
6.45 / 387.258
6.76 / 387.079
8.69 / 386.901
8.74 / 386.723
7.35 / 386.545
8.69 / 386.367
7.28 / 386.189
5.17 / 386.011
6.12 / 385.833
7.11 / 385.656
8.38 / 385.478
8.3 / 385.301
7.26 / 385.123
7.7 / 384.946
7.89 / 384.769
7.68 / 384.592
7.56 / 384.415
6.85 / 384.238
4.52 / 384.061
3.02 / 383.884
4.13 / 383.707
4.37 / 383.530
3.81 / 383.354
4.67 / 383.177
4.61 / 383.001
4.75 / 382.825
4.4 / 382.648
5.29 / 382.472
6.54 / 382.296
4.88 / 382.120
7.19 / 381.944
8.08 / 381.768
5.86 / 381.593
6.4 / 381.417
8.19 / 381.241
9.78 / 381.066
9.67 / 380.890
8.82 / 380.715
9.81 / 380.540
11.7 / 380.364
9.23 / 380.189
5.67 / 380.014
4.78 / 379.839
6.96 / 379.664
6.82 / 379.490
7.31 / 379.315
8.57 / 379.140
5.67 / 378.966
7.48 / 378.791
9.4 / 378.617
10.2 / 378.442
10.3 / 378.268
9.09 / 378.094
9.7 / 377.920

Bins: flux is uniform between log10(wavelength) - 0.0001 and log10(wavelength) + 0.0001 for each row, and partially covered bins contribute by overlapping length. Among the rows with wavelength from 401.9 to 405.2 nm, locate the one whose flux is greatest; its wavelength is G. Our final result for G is 403.831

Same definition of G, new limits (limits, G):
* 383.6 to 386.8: 386.723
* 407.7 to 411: 409.072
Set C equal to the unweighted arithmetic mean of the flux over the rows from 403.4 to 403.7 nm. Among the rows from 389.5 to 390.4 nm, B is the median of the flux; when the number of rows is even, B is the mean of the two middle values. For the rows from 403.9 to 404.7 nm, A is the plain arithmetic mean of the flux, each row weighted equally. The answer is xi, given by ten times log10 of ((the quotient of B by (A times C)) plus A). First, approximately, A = 9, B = 7.9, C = 9.8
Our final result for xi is 9.6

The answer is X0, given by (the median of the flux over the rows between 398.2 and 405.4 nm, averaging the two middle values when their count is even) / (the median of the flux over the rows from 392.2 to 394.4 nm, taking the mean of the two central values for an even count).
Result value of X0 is 2.28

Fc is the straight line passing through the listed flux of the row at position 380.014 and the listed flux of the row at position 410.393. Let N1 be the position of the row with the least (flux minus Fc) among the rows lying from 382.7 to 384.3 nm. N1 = 383.884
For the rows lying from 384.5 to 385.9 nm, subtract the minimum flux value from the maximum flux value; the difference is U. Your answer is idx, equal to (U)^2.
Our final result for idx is 5.1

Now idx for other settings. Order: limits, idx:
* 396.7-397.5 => 20.0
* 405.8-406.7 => 3.3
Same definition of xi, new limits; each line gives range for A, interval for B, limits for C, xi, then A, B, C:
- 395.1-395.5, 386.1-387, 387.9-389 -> 9.0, 8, 8.7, 6.4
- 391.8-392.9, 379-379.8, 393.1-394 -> 8.0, 6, 7.1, 2.6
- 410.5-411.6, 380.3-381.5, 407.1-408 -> 10.1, 10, 9.7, 9.1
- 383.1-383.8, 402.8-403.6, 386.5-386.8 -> 6.5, 4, 8.8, 8.0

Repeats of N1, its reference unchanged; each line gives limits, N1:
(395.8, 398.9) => 396.826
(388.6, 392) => 388.687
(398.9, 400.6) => 399.760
